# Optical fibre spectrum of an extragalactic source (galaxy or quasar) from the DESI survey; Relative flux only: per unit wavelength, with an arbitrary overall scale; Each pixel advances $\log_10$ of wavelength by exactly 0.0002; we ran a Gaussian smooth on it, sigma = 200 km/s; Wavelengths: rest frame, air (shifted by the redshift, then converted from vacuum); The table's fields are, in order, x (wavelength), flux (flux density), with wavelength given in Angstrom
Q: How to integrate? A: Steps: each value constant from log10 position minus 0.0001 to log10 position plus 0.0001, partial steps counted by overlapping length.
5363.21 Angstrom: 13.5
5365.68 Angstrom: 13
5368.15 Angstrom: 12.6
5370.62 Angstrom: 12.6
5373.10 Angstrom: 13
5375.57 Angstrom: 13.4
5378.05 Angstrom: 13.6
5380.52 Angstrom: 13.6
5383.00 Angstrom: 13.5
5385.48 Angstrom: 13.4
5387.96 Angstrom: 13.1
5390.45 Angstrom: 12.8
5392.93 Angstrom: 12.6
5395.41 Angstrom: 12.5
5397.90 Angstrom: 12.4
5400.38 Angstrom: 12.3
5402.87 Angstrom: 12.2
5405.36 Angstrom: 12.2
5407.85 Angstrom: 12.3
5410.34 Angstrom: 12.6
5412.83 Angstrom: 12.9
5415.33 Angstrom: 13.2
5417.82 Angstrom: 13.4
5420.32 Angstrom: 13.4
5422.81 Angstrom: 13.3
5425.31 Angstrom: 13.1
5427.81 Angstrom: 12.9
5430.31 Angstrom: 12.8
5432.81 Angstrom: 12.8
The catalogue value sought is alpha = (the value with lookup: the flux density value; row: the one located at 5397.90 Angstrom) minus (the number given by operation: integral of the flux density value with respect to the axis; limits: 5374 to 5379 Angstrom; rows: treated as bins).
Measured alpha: -54.9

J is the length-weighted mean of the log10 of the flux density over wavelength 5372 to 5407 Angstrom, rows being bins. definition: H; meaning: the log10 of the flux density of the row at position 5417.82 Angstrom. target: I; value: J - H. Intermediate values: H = 1.13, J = 1.11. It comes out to -0.017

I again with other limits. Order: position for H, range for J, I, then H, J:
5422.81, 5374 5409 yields -0.015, 1.12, 1.11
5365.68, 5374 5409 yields -0.005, 1.11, 1.11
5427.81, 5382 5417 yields -0.007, 1.11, 1.10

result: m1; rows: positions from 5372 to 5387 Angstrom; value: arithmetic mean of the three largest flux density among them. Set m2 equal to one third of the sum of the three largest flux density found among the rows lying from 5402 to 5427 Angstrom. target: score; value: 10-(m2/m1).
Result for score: 9.015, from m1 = 13.6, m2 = 13.4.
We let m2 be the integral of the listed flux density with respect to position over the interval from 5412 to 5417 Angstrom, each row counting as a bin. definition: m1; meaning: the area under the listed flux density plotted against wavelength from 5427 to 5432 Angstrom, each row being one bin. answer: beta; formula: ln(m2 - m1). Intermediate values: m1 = 64.2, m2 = 65.4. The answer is 0.2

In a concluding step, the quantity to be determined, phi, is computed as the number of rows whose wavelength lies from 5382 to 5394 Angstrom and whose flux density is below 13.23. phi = 3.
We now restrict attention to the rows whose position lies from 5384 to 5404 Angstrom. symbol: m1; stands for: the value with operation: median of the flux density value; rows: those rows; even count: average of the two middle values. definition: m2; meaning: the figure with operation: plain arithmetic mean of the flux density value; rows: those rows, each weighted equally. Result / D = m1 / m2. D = 0.99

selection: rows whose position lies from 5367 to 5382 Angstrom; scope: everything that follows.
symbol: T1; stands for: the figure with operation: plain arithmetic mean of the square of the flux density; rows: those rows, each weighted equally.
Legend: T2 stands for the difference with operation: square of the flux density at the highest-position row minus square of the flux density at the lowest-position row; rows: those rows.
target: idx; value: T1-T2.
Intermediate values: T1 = 173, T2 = 26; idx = 146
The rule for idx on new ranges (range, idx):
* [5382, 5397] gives 195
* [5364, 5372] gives 172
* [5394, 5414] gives 144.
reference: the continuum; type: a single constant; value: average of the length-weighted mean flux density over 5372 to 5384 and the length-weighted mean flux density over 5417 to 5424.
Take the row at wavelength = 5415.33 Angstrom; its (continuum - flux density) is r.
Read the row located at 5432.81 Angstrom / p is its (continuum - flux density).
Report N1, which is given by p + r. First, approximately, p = 0.6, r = 0.2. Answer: 0.8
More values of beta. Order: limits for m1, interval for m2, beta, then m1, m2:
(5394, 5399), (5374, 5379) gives 1.6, 62.3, 67.3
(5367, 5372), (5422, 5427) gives 1.0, 63.0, 65.8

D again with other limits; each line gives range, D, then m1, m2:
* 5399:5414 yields 0.99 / 12.30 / 12.4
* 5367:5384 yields 1.02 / 13.40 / 13.2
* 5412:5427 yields 1.00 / 13.25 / 13.2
